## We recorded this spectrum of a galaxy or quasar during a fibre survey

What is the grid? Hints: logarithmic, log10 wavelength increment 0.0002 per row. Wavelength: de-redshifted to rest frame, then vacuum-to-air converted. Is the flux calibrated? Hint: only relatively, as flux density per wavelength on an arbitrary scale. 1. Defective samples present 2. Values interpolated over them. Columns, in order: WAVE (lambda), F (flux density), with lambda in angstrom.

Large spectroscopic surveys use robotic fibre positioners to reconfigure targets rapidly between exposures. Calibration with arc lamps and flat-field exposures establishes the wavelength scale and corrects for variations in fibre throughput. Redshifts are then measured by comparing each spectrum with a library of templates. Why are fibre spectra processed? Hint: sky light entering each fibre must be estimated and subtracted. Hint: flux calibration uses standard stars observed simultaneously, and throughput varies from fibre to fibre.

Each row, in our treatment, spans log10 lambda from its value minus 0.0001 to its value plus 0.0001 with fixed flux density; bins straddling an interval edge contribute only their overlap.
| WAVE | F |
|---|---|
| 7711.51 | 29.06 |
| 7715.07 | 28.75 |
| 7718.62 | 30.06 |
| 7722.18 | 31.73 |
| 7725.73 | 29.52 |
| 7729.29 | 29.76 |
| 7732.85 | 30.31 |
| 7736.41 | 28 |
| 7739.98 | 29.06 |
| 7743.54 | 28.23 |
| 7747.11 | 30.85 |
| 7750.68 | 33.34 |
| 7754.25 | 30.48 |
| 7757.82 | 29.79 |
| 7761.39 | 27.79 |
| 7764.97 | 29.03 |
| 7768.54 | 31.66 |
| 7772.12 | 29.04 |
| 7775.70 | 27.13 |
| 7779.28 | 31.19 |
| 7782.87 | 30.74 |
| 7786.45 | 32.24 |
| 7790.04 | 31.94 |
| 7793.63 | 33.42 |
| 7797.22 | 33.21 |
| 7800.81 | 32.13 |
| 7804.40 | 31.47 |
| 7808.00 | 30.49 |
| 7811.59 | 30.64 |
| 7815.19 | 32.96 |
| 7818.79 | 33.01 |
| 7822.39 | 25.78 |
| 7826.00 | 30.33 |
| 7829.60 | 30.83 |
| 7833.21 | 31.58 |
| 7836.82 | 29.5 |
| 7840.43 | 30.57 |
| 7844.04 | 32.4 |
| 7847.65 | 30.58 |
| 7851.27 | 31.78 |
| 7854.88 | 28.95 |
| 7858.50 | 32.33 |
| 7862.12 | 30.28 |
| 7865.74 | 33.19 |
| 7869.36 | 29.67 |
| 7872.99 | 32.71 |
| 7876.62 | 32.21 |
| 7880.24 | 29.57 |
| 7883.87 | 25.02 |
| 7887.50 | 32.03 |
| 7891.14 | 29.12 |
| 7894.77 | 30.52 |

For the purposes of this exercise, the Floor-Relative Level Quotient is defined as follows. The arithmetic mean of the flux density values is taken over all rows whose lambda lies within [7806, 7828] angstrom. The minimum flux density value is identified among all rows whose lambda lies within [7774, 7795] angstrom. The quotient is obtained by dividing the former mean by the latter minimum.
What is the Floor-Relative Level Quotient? 1.13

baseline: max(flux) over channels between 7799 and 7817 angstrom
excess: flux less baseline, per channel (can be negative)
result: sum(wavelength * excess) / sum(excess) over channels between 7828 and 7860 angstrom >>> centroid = 7843.5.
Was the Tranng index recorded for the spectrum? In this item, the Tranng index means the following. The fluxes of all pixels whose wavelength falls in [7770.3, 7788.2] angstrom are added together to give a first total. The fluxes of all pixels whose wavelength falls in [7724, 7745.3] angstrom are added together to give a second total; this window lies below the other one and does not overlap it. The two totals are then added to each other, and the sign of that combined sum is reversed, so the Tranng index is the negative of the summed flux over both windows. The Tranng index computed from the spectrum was -325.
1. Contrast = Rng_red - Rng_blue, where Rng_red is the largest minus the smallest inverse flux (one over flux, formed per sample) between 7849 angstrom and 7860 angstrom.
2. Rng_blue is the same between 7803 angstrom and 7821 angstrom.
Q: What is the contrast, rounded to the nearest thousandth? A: 0.001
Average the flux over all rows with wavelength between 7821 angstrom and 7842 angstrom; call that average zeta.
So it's 29.8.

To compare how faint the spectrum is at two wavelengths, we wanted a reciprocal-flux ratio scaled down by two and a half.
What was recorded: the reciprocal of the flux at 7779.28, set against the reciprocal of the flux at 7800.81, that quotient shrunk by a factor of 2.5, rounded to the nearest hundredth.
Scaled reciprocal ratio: 0.41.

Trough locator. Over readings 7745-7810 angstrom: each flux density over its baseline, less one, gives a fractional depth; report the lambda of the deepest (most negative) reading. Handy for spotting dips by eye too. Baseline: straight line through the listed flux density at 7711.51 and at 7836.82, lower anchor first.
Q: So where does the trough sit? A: 7775.70 angstrom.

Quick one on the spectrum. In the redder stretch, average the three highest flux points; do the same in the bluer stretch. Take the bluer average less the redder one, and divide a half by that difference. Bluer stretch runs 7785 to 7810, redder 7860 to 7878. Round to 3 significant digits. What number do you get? 1.97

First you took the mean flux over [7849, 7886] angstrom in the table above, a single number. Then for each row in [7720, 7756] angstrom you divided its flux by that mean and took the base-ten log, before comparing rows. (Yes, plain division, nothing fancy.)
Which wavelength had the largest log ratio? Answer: 7750.68 angstrom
